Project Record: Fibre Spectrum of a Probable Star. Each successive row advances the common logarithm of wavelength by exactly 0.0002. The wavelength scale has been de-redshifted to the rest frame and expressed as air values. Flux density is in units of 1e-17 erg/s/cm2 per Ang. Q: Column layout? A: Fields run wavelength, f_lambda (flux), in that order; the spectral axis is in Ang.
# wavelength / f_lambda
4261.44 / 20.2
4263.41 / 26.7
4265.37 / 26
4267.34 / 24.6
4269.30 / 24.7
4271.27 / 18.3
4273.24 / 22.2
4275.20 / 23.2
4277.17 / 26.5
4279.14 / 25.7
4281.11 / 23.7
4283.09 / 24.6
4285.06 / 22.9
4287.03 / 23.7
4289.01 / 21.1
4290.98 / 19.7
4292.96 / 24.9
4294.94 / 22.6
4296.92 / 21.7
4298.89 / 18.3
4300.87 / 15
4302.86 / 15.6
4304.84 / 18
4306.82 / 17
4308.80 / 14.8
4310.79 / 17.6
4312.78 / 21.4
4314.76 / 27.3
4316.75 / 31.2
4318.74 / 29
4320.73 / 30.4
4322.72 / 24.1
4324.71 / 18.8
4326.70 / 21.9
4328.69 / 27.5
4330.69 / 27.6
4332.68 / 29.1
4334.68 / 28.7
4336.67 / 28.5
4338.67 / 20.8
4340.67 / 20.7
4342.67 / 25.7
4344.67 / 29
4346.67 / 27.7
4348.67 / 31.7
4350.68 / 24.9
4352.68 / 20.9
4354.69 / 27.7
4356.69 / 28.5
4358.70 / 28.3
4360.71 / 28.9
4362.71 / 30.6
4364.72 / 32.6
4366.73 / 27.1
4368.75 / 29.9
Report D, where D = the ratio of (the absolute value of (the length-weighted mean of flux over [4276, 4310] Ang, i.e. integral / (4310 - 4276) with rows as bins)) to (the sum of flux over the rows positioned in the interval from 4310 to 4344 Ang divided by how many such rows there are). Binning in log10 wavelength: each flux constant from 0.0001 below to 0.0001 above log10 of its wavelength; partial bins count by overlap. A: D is 0.83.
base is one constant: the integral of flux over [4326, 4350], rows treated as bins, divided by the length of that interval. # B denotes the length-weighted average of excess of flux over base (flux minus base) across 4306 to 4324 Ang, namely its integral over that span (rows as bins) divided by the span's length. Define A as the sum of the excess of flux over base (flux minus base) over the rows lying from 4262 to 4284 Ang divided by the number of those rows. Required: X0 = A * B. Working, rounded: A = -2.4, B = -3.0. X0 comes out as 7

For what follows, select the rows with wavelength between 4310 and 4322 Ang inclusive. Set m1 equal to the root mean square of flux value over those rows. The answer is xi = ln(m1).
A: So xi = 3.28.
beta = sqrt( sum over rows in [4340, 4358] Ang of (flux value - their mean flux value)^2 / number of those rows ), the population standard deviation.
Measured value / 3.5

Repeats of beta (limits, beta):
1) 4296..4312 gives 2.1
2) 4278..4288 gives 1.0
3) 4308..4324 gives 5.7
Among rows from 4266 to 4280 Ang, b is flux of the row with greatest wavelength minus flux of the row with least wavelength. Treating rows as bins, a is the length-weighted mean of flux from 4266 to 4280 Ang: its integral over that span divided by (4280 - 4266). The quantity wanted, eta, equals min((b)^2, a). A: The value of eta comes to 1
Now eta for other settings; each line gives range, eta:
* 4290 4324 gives 19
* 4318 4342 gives 26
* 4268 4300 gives 23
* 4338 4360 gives 26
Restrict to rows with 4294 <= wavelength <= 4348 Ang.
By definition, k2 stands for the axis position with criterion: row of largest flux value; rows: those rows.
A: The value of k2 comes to 4316.75 Ang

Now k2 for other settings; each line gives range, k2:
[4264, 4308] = 4277.17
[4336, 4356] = 4348.67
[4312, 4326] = 4316.75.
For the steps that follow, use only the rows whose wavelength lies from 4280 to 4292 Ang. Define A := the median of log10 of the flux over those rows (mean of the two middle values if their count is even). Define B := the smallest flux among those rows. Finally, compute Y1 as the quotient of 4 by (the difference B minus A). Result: 0.22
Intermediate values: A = 1.37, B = 19.7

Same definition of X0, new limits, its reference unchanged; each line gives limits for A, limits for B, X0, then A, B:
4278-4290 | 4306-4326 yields 10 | -3.0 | -3.4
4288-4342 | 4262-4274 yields 11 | -3.9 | -3.0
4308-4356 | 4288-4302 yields 8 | -1.3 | -6.2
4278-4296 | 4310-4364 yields 1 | -3.4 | -0.3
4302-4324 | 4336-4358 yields 3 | -4.2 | -0.6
